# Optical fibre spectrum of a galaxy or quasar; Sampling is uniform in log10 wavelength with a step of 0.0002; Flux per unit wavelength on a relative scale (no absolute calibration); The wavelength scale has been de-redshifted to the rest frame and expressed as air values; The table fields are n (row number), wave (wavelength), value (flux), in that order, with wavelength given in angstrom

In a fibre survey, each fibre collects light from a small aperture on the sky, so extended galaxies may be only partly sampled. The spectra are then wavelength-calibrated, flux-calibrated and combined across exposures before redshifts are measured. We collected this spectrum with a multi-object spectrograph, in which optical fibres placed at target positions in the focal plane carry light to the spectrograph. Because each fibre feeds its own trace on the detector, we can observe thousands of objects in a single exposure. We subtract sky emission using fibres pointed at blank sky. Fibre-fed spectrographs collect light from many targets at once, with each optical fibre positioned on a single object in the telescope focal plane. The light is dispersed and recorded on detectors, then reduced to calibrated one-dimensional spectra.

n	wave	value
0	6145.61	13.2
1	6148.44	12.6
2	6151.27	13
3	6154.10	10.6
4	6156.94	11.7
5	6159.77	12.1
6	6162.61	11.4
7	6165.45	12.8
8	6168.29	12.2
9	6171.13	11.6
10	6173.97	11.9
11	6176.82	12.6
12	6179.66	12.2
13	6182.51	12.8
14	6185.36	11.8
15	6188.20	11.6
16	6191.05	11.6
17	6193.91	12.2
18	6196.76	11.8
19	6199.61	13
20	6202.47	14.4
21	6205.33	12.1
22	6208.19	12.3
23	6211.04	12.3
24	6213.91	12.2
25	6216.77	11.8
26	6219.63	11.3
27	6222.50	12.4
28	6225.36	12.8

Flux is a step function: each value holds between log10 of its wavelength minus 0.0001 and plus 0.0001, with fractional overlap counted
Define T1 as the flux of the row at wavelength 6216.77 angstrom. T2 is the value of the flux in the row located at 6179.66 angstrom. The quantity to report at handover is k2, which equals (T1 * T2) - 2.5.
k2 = 141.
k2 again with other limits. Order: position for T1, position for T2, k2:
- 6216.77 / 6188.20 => 134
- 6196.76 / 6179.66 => 141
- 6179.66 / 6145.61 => 159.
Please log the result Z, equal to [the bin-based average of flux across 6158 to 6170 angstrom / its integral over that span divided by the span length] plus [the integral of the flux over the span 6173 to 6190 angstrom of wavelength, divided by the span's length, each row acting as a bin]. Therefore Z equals 24.2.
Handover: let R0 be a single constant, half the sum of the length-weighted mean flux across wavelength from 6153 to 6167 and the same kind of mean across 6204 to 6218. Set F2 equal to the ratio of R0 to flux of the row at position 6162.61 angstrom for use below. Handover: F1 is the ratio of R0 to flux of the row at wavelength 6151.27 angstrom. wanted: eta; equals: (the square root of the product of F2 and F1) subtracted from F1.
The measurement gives -0.062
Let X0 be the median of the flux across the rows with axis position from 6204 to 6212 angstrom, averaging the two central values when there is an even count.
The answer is 12.3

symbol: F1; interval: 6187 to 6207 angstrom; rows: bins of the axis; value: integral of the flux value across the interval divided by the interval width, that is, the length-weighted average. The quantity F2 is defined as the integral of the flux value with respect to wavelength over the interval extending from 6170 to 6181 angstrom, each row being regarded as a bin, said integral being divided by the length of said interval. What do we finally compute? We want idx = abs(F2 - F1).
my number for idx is 0.3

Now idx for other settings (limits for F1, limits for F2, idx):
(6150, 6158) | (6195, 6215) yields 0.8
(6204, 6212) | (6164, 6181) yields 0.0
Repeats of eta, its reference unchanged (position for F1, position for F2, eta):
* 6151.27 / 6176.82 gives -0.014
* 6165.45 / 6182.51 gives 0.000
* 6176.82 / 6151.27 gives 0.015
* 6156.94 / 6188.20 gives -0.004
